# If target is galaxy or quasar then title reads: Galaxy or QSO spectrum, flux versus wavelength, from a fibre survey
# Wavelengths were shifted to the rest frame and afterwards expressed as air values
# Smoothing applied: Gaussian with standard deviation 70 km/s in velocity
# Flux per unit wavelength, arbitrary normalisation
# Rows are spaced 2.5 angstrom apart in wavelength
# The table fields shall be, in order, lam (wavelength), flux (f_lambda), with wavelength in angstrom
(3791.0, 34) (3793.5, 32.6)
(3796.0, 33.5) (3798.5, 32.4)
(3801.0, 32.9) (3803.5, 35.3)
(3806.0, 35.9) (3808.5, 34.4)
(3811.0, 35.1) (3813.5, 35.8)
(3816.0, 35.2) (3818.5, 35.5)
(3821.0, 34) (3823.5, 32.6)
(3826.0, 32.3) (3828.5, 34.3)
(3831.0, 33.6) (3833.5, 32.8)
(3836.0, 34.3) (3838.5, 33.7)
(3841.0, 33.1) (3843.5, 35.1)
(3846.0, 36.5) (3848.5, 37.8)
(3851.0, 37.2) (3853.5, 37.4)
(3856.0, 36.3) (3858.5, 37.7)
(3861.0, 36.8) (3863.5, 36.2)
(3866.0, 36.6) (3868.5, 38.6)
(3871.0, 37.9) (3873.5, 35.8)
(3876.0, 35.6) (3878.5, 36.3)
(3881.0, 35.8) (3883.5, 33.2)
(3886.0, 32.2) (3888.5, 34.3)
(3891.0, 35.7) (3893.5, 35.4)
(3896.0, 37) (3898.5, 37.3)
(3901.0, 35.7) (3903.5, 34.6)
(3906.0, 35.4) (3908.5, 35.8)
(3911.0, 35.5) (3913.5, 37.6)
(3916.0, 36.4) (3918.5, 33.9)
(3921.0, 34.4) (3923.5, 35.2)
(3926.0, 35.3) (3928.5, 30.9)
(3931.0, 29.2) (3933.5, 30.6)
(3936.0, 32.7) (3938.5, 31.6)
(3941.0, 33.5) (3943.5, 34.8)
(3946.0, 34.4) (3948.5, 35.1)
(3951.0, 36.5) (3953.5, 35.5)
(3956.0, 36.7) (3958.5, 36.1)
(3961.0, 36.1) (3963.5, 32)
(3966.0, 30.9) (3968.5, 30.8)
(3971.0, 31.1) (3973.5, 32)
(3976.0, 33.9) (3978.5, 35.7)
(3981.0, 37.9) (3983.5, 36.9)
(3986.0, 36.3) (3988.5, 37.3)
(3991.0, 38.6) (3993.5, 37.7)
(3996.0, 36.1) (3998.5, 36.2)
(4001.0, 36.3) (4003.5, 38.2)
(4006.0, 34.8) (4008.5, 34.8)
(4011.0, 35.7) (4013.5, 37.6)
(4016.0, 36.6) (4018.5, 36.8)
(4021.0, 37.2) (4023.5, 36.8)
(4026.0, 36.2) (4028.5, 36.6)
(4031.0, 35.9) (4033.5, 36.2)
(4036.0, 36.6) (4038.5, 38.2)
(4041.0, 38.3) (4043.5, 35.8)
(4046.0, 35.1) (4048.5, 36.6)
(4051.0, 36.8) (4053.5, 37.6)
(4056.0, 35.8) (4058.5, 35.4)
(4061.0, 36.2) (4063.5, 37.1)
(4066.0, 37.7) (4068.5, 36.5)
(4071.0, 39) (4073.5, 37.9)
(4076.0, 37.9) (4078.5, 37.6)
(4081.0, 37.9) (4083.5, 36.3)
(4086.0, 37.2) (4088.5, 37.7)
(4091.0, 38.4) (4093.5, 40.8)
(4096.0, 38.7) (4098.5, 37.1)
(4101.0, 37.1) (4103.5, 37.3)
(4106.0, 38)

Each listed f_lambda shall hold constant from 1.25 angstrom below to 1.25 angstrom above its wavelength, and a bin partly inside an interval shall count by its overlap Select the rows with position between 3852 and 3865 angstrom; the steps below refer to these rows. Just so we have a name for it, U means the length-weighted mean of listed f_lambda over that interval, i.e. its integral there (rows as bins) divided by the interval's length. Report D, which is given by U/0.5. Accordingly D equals 74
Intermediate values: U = 36.9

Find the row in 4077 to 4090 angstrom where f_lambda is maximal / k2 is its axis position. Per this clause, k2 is 4081.0 angstrom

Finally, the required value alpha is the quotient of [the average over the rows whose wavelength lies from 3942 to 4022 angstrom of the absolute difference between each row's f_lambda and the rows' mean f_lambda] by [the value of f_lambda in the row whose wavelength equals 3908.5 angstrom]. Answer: 0.046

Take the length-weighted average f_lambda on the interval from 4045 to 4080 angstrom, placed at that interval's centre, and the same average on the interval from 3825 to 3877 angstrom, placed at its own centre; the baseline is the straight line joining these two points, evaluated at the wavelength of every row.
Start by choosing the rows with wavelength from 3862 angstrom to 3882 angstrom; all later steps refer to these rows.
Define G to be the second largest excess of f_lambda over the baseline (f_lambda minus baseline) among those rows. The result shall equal 2.07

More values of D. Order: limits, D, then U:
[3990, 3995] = 76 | 38.0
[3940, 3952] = 70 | 34.9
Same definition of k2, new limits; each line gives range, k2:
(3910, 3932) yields 3913.5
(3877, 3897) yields 3896.0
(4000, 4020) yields 4003.5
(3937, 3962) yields 3956.0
